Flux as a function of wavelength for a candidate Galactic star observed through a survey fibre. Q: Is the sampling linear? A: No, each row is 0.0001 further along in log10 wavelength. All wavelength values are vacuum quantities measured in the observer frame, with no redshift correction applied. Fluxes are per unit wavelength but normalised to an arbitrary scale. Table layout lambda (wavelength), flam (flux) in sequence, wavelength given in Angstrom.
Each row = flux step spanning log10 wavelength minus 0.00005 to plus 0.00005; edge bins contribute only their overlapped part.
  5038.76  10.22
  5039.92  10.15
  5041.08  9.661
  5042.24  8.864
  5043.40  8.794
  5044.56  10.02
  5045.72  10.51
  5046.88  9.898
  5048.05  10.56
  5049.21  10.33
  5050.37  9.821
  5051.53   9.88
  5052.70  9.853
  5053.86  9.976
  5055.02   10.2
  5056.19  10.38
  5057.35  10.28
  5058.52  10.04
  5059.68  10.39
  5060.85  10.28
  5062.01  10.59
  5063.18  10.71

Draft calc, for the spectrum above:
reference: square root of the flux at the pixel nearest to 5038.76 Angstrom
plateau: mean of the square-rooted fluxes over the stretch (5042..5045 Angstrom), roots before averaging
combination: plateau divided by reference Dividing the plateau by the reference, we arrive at 0.95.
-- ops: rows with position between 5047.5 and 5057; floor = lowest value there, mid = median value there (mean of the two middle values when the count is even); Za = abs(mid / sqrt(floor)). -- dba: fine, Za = 3.22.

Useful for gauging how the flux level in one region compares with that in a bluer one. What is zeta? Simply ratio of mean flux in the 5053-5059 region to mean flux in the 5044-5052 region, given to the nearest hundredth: 1.00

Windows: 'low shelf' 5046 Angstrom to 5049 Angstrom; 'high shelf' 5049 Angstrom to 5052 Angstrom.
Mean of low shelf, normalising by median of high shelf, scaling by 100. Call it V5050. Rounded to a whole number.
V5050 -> 104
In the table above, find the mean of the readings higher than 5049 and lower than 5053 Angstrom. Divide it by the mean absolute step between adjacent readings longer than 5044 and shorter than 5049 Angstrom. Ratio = 17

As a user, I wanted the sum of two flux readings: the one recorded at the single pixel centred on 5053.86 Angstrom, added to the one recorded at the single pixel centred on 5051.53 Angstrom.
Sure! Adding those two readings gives 19.9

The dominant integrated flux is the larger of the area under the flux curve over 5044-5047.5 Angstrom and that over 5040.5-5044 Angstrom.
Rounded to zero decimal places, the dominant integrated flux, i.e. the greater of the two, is 35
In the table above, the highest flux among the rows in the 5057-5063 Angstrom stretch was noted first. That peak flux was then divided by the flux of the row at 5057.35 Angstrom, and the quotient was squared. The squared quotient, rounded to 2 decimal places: 1.06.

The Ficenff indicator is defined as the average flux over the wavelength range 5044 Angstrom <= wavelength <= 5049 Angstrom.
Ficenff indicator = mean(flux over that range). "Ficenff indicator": 10.25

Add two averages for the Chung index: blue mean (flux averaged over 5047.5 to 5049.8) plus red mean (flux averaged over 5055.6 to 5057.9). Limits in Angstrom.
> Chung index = 20.8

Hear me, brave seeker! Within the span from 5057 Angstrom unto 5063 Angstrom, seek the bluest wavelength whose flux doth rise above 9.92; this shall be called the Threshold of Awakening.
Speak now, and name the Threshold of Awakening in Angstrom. 5057.35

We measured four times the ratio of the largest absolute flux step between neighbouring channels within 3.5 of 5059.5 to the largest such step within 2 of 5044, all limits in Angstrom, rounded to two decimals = 1.14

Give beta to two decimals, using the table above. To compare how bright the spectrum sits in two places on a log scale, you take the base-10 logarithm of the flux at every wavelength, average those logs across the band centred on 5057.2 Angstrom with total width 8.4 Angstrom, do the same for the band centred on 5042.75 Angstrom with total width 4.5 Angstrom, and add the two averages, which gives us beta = 1.98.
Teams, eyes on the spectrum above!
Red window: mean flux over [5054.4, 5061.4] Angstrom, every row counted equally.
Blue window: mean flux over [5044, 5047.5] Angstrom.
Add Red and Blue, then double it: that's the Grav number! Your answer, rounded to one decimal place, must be 40.8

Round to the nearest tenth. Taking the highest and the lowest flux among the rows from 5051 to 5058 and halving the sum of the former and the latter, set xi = 10.1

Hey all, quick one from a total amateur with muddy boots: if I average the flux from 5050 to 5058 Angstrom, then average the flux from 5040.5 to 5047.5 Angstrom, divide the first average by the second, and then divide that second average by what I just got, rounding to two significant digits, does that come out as 9.2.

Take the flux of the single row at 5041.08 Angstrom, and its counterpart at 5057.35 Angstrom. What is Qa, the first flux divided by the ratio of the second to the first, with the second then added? 19.4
